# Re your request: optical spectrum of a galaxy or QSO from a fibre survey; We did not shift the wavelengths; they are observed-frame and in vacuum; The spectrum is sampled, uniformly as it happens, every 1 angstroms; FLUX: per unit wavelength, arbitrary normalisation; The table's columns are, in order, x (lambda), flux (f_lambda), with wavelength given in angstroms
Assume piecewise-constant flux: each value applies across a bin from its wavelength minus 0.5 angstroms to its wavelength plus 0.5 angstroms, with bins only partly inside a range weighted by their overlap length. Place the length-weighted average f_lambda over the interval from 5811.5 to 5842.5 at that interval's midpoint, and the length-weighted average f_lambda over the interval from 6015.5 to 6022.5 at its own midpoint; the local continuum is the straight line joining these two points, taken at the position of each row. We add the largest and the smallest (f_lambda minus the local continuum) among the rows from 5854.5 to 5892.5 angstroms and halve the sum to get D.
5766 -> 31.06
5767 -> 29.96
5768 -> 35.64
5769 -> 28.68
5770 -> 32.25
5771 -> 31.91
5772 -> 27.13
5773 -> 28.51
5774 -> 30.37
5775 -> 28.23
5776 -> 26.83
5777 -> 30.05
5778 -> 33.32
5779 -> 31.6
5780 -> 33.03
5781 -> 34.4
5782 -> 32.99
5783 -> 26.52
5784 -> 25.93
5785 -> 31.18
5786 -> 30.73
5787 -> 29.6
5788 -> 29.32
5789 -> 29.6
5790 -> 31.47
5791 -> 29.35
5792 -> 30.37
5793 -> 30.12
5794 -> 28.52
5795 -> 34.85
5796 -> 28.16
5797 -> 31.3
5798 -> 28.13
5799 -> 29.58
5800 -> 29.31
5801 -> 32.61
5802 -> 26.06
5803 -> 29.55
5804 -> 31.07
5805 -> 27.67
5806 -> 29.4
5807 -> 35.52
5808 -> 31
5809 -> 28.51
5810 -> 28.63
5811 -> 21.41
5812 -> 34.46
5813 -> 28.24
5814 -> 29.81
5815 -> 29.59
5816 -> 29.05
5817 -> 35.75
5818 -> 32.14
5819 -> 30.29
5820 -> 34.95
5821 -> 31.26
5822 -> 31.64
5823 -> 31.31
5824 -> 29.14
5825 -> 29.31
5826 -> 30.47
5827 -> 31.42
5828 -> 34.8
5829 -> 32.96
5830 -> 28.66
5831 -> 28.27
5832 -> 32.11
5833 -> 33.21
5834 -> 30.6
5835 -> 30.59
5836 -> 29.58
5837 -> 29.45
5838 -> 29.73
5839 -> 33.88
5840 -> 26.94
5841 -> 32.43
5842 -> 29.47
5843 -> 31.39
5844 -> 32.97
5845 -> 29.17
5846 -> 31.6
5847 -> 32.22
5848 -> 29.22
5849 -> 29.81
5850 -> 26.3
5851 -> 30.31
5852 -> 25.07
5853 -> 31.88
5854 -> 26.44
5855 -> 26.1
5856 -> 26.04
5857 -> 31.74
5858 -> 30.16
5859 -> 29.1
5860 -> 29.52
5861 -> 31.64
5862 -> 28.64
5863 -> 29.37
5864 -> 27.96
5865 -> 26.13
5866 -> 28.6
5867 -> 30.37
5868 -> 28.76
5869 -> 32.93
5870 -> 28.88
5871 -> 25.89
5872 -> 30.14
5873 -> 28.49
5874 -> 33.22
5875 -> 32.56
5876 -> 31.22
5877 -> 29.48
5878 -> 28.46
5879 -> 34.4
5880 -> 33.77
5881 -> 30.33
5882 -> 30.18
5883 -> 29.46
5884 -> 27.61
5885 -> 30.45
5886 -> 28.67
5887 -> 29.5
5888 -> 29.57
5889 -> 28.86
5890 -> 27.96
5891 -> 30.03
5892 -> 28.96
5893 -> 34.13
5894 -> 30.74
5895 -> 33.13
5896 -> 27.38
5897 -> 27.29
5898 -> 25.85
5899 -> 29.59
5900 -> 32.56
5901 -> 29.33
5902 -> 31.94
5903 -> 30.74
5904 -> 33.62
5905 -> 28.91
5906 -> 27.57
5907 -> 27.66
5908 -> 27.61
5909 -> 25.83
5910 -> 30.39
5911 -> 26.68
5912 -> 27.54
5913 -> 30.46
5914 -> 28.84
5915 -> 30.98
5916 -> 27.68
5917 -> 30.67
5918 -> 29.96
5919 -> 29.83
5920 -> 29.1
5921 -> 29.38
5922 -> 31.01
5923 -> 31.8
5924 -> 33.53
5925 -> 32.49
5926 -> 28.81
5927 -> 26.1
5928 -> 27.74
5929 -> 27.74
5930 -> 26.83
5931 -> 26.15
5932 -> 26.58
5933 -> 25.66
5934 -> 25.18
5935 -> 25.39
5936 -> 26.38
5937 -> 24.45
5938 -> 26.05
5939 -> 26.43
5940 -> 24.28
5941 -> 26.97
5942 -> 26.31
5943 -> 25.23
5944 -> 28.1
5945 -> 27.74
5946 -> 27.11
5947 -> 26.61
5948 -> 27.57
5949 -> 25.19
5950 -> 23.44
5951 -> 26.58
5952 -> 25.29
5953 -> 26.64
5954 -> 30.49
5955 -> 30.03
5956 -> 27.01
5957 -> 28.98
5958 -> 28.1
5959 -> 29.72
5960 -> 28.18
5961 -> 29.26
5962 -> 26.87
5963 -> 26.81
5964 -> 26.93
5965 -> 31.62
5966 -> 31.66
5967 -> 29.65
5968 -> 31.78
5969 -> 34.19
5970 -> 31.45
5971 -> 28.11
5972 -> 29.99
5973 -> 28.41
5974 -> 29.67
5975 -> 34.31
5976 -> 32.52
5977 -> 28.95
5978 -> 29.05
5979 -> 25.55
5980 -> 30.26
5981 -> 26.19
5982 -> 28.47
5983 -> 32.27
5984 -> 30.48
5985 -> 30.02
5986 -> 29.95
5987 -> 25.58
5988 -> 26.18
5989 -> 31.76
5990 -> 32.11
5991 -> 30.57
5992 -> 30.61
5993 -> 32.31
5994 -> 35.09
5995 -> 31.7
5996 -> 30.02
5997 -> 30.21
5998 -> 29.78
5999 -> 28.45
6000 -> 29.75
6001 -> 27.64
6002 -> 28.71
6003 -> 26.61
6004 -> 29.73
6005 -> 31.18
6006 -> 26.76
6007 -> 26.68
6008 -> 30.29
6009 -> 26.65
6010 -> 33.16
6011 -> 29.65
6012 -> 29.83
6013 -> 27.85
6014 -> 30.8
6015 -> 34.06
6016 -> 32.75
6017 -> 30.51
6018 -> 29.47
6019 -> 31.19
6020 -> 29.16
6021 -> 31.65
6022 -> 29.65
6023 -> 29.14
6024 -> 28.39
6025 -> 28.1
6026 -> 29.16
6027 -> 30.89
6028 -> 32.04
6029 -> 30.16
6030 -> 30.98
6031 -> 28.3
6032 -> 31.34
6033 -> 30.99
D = -0.8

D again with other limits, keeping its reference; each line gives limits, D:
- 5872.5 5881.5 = 0.5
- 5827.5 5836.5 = 0.5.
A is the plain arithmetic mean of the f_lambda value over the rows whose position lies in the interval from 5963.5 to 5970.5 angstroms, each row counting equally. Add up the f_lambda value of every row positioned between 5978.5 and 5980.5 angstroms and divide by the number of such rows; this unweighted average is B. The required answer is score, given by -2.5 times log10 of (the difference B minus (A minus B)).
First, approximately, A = 31.0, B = 27.9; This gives -3.48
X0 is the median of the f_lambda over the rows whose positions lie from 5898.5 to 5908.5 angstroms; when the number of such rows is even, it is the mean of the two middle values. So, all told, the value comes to 29.5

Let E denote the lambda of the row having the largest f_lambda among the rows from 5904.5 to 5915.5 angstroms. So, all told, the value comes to 5915 angstroms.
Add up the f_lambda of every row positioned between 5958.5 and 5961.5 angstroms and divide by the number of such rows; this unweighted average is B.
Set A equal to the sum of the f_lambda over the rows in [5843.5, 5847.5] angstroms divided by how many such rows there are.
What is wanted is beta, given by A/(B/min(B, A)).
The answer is 31.5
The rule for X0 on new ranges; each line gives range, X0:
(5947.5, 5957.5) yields 26.8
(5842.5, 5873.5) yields 29.2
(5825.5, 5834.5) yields 31.4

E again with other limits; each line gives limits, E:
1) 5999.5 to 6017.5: 6015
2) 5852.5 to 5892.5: 5879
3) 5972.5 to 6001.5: 5994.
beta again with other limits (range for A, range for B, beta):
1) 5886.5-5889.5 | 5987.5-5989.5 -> 29.3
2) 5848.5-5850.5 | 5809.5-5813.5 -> 27.9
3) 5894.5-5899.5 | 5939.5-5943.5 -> 28.6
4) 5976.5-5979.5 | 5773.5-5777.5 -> 26.9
